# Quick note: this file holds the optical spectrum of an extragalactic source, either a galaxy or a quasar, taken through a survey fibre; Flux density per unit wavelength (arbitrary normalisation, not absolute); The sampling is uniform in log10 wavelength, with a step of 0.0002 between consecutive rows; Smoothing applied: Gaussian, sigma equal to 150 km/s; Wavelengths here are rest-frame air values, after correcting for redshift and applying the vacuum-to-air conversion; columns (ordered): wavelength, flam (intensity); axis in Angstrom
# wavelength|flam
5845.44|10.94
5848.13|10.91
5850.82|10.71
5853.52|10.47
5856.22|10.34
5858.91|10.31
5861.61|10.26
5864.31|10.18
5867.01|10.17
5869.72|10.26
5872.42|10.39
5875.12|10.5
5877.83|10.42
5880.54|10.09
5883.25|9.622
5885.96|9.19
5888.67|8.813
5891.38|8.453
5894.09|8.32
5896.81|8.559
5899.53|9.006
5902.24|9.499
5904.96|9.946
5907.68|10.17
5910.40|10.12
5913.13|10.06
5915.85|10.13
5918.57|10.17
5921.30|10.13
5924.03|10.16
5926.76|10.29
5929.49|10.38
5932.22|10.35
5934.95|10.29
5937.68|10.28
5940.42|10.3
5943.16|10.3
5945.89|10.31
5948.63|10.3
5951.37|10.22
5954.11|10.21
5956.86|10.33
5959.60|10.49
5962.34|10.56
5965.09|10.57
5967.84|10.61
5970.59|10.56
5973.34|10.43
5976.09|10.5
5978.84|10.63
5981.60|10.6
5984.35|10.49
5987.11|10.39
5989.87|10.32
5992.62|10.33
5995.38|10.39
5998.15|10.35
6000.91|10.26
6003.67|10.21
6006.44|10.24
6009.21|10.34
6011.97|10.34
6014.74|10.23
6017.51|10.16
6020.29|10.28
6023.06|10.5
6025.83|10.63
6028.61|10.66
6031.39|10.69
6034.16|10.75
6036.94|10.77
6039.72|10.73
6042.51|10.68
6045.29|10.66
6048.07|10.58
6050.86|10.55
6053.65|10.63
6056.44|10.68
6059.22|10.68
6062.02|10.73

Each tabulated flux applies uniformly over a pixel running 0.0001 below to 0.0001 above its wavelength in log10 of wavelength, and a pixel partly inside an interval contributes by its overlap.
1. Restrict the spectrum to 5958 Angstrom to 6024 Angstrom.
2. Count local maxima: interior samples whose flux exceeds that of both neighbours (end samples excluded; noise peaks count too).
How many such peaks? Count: 3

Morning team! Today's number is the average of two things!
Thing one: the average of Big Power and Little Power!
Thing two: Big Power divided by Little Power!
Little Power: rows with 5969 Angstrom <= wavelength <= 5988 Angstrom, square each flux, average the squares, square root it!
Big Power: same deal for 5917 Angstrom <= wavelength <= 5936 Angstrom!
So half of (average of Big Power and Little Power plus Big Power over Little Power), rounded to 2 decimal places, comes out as 5.68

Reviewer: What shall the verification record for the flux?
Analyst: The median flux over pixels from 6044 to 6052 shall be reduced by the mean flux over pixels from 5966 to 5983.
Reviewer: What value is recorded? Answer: 0.02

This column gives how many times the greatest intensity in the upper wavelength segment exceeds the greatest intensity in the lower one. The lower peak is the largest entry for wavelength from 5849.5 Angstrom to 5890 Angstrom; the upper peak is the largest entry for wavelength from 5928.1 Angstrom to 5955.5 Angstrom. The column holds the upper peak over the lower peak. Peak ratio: 0.97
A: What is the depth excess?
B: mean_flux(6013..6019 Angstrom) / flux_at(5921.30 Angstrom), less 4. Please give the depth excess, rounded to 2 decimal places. -2.99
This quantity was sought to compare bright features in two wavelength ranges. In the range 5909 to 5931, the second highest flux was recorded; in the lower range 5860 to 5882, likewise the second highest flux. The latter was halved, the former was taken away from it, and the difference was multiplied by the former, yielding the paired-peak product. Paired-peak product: -52.3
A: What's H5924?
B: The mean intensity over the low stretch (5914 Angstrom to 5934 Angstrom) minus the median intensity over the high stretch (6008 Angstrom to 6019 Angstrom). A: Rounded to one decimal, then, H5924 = -0.1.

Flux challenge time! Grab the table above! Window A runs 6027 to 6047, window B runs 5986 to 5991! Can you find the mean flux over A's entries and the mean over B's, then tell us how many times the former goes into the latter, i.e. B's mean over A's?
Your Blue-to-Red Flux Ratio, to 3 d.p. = 0.967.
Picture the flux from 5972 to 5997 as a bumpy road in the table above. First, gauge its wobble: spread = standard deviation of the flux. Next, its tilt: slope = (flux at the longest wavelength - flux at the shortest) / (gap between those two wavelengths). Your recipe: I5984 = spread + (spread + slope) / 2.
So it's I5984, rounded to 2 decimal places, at 0.16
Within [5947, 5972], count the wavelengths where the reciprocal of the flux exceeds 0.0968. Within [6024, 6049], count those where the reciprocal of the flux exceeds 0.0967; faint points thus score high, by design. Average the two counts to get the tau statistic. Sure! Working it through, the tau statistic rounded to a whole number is 2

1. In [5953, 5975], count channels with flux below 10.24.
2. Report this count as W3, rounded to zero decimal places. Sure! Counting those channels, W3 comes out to 1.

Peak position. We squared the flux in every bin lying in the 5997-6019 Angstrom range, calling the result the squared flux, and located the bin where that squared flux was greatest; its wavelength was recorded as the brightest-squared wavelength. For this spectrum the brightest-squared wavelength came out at 5998.15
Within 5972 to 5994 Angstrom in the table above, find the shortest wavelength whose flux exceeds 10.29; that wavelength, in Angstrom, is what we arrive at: 5973.34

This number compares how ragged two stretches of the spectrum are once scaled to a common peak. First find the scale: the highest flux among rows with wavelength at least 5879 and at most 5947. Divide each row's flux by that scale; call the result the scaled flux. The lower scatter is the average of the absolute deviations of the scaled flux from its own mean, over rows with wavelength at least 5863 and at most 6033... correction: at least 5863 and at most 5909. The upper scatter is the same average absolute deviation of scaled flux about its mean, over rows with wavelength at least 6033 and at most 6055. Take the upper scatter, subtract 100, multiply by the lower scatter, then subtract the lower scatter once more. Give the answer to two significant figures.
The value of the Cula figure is -6.3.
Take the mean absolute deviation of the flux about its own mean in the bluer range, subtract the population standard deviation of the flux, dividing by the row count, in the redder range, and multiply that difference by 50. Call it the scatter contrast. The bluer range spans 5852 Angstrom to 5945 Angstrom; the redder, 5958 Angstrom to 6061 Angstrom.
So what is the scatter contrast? 15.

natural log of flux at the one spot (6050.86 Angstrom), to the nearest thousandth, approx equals 2.356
